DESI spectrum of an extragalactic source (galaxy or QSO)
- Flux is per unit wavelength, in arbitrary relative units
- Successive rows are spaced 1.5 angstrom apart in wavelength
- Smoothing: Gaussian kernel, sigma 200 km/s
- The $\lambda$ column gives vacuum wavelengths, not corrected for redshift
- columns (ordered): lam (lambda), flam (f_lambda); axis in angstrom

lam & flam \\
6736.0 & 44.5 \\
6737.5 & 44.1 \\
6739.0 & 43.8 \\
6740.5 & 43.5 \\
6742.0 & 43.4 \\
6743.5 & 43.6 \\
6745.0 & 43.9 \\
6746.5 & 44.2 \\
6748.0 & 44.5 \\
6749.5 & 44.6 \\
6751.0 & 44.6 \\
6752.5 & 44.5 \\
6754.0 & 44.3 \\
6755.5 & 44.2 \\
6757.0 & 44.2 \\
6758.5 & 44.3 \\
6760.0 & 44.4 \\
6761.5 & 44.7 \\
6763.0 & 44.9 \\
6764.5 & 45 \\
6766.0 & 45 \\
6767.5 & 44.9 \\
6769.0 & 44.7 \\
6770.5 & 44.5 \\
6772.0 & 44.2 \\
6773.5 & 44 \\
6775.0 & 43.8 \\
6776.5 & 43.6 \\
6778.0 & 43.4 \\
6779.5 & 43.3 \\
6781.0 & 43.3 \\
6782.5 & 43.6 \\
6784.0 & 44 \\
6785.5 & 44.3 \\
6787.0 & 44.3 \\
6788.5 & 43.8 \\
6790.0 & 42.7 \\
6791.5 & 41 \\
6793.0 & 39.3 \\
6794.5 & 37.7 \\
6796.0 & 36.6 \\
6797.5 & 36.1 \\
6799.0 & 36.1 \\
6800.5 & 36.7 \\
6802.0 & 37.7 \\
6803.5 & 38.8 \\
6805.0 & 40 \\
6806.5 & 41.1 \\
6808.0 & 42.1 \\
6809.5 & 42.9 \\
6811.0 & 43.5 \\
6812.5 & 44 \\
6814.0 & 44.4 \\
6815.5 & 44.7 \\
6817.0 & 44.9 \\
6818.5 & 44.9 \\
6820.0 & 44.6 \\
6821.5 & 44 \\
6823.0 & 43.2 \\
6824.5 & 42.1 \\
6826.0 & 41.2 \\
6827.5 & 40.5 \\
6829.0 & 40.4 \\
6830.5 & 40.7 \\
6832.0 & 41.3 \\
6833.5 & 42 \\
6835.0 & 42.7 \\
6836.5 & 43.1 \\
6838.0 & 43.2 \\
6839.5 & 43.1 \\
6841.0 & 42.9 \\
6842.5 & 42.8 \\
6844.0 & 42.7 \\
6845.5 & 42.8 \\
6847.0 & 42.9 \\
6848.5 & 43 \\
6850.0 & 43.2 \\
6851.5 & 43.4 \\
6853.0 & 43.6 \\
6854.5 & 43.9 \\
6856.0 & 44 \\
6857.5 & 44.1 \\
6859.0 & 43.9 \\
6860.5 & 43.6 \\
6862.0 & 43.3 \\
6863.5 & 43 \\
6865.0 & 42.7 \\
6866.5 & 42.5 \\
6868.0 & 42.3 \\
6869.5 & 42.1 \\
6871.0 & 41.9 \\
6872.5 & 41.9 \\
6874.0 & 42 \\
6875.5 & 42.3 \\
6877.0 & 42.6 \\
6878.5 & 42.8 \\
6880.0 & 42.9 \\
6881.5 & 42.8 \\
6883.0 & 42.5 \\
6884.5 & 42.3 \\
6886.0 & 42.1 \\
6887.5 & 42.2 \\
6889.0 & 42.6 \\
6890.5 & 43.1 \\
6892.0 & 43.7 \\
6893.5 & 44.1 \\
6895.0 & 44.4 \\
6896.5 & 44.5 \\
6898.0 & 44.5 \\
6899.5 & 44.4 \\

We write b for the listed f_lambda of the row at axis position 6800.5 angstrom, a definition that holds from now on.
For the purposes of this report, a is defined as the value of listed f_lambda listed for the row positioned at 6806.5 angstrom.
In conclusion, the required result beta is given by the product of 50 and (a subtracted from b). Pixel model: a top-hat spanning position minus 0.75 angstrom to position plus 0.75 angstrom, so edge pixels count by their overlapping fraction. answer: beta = -220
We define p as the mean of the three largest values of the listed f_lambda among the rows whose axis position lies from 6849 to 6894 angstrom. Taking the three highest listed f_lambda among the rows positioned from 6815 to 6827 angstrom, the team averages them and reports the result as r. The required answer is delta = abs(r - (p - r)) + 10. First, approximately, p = 44.1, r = 44.8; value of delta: 56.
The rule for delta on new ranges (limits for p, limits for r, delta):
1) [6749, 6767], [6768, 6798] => 54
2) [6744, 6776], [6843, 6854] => 52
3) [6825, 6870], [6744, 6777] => 56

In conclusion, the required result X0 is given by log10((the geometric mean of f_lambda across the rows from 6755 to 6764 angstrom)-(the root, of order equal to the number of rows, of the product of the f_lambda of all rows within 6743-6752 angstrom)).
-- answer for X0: -0.66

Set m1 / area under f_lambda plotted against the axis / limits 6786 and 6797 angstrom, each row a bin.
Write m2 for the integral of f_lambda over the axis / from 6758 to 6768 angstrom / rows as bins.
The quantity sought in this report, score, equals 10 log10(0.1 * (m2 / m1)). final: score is -10.0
